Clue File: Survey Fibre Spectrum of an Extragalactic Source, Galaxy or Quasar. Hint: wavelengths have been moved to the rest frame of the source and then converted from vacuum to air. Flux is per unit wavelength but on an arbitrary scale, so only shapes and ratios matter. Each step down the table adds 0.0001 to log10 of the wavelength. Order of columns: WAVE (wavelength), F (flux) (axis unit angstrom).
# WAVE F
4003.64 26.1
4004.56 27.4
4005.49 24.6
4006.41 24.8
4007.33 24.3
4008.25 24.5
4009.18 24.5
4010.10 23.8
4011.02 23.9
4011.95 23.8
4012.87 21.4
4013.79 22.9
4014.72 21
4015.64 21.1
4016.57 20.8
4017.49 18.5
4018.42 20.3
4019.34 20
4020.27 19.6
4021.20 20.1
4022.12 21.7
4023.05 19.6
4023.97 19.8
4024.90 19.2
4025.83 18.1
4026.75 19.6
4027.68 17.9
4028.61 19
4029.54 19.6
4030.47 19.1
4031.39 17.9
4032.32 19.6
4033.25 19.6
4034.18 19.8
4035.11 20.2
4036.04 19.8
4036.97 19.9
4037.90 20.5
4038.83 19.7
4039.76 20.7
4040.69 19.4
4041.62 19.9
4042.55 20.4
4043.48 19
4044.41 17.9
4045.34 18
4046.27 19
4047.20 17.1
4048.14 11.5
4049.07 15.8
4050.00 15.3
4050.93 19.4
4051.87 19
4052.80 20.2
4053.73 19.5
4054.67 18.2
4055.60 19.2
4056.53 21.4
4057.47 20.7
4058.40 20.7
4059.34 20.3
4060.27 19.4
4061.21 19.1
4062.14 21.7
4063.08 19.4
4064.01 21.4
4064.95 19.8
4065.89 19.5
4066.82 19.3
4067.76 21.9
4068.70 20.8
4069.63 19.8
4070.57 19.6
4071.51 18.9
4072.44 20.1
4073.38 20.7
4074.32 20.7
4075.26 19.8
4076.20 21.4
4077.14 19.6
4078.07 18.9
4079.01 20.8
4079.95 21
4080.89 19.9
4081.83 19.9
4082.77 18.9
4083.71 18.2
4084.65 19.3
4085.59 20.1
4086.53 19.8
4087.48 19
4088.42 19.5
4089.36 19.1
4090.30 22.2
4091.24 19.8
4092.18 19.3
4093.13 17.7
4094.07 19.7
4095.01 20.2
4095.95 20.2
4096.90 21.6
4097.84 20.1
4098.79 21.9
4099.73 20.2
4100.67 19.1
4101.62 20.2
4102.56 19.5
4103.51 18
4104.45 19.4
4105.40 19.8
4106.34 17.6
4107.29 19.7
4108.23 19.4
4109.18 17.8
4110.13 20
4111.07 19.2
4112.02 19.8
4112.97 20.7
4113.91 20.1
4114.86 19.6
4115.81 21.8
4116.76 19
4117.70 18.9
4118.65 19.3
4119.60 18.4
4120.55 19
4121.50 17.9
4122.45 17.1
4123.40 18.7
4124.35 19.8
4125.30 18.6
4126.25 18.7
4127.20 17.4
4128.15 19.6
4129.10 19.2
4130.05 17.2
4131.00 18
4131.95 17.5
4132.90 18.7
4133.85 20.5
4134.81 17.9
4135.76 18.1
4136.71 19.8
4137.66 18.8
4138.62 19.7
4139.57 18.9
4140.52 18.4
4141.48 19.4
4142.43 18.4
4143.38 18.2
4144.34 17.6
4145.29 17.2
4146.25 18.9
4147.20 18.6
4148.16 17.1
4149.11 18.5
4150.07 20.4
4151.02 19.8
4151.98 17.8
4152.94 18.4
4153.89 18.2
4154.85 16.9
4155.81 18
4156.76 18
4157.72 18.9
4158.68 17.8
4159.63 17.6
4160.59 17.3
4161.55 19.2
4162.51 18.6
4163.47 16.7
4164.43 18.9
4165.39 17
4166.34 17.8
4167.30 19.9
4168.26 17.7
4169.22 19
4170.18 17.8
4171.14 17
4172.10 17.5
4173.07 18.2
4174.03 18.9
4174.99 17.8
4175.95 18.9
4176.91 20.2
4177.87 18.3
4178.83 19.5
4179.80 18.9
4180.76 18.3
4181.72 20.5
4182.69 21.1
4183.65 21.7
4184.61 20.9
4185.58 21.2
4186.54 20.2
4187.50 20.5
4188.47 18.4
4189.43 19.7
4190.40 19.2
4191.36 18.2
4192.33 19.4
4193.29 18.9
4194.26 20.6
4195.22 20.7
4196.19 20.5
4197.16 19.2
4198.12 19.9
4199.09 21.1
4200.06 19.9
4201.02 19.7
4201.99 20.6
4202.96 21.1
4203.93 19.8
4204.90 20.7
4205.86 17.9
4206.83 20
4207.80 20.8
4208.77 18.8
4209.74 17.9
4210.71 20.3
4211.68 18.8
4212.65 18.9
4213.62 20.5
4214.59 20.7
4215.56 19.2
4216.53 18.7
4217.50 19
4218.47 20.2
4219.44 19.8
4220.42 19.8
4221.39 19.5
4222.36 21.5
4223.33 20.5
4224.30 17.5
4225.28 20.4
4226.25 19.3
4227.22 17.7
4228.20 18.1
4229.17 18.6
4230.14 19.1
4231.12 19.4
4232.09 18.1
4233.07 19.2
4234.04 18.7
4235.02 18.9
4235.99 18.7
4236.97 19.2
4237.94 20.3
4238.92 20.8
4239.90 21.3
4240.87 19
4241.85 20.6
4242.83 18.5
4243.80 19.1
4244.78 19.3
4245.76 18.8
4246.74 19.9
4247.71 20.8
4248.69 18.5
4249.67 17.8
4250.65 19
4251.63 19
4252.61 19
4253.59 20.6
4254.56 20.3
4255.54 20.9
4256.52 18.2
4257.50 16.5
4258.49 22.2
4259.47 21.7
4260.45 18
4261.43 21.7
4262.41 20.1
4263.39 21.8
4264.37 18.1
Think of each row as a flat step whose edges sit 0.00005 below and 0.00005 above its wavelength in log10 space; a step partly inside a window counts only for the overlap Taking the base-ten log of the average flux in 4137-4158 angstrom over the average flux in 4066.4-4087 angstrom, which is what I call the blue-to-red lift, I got -0.034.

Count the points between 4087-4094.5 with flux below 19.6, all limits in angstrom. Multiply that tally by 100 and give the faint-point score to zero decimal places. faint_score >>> 500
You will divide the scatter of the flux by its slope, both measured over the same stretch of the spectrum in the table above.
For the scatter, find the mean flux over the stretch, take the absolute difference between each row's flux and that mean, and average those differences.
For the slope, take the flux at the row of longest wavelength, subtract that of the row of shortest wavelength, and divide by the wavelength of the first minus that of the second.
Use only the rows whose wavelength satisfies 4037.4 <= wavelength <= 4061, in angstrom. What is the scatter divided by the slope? -30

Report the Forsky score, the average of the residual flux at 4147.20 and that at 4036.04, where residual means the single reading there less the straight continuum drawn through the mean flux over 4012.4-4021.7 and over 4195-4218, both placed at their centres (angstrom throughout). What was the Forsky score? -1.1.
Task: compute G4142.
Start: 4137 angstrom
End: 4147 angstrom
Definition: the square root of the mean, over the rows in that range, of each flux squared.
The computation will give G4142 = 18.6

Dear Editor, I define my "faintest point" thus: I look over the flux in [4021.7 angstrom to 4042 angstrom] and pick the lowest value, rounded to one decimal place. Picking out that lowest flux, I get 17.9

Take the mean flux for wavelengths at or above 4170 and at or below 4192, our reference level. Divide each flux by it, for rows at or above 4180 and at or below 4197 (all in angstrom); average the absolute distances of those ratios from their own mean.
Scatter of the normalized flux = 0.048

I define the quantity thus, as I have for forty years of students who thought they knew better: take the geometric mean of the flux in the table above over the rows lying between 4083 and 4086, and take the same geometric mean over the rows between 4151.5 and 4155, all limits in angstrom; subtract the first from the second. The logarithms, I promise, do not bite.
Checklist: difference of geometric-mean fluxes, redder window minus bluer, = -1.4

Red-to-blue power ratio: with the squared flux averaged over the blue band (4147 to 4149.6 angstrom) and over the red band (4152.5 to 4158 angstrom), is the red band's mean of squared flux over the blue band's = 1.00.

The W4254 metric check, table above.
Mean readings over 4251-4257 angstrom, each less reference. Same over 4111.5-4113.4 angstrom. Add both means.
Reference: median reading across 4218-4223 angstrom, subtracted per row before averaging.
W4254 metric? 0.3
